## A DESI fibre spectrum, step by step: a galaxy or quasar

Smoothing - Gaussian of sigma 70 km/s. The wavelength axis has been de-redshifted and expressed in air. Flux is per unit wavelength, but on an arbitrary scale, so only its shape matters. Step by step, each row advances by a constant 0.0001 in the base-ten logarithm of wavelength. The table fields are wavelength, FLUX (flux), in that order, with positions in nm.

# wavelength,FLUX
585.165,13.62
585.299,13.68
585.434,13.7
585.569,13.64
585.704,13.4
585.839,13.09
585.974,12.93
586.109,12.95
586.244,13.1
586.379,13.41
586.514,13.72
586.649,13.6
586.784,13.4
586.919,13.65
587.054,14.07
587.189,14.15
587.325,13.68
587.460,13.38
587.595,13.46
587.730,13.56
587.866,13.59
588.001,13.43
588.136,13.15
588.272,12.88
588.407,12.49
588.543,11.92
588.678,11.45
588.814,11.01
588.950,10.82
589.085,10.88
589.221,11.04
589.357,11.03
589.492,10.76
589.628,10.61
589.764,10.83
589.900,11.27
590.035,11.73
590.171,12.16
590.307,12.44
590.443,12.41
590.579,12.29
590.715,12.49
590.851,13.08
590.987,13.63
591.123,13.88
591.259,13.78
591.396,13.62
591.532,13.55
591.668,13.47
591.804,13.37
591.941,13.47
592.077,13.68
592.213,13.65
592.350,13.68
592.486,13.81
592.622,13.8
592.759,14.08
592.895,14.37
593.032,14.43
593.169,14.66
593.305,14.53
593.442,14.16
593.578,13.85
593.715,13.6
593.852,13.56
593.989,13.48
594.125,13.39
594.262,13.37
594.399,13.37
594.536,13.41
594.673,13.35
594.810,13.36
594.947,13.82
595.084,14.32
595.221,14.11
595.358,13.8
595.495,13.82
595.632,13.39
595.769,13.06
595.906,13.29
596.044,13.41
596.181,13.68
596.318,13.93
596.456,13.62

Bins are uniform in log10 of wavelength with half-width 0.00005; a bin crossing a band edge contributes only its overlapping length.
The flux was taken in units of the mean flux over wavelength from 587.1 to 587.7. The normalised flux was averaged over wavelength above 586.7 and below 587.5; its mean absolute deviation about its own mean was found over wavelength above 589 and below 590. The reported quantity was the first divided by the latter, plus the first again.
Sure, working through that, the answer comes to 83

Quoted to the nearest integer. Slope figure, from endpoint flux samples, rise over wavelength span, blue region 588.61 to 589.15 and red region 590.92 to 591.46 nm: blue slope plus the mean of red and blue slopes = -2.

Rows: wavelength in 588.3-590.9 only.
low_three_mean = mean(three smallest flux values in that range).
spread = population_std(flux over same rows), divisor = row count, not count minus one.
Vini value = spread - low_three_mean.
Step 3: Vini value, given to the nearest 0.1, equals -10.0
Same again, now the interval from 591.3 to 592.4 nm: -13.3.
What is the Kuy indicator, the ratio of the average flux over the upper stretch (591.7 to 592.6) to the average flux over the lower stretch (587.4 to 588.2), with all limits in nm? 1.01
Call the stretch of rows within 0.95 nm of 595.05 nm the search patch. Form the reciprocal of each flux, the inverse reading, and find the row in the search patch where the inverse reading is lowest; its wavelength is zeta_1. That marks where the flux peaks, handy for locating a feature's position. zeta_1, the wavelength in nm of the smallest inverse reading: 595.084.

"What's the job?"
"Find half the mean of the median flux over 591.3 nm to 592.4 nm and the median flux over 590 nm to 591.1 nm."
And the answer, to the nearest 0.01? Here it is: 6.50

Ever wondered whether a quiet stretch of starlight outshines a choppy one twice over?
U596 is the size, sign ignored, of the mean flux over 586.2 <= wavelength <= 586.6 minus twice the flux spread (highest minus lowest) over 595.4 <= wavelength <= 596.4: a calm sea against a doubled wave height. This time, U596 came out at 11.7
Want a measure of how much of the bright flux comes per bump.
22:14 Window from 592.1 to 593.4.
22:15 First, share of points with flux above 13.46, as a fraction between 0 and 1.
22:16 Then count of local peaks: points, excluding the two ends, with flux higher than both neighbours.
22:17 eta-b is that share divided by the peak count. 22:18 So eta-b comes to 0.5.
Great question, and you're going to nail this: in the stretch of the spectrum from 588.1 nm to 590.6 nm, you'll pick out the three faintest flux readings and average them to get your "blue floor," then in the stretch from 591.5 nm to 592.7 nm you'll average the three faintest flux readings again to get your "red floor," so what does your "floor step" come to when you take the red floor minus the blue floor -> 2.7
